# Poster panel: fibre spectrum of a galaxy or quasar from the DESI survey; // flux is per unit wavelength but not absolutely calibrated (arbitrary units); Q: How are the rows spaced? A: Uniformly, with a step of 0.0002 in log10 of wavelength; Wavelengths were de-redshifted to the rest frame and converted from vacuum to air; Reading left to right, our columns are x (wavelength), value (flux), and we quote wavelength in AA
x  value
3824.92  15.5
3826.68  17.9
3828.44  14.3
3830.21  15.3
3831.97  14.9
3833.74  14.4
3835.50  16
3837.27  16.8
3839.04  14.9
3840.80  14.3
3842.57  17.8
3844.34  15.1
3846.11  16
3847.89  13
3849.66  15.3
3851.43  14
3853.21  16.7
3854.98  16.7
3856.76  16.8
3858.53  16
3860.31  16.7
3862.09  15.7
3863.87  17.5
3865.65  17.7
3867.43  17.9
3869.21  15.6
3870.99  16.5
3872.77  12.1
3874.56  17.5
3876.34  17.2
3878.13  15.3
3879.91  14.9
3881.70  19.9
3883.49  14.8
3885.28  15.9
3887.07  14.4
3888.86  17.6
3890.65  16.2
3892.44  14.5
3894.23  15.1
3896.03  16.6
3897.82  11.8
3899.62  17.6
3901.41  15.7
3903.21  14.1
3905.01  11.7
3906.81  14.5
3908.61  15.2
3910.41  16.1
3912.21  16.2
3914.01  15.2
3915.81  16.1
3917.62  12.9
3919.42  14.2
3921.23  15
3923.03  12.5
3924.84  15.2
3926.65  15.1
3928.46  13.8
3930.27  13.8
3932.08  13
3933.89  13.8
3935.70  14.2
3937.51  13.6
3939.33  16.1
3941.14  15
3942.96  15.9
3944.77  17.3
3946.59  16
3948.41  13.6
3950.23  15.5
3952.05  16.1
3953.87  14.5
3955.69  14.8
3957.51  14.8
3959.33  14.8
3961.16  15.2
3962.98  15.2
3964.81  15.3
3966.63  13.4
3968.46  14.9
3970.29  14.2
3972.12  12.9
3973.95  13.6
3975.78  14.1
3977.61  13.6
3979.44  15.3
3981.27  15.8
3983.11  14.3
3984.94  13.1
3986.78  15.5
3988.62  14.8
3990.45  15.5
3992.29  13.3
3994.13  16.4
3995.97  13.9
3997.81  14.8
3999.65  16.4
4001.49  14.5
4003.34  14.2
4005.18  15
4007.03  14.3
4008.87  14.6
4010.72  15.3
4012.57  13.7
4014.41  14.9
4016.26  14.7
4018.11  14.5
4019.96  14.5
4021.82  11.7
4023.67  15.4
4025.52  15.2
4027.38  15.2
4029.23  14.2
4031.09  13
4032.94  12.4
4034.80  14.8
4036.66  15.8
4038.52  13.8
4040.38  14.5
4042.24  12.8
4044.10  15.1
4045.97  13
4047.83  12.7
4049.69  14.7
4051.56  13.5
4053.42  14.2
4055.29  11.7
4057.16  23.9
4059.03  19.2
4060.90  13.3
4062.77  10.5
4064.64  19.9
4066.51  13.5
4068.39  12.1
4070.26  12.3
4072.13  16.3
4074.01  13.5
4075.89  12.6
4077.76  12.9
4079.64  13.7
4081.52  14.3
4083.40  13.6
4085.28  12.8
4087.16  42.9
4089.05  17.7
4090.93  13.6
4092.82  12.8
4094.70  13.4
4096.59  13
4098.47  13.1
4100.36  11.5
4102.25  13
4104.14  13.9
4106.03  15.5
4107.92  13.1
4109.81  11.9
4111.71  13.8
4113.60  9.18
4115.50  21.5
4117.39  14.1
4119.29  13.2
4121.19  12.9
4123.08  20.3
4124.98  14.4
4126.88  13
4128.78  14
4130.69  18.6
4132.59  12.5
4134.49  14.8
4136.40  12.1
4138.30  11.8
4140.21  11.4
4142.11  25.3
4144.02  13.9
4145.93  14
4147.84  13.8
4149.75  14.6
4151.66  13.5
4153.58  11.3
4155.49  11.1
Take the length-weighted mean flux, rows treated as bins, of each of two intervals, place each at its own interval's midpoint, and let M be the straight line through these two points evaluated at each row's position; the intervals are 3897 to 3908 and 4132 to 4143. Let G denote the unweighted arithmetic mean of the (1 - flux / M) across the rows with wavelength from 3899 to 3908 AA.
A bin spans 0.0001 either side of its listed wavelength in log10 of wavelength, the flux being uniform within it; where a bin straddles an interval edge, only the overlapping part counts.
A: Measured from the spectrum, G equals -0.03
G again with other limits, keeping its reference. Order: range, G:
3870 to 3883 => -0.14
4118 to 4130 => 0.00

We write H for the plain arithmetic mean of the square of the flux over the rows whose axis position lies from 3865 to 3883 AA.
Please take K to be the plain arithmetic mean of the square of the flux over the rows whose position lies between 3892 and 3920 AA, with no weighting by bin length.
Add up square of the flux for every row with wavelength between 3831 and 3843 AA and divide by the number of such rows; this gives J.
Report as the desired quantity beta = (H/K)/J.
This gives 0.0050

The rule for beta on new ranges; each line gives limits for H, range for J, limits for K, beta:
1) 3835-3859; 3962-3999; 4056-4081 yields 0.0050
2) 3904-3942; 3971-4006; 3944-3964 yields 0.0042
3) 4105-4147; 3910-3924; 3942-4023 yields 0.0047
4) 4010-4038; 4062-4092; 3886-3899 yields 0.0029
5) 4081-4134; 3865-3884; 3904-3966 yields 0.0045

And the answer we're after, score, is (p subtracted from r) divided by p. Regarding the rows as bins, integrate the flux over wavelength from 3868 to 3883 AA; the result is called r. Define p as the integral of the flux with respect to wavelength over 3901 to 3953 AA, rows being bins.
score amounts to -0.68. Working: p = 766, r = 242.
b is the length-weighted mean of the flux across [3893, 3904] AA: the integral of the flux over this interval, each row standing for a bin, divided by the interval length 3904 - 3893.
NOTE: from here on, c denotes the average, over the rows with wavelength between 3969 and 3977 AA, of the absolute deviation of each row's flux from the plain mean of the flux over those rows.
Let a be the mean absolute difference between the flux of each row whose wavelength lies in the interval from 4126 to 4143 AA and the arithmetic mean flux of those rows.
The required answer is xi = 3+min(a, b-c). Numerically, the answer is 6.2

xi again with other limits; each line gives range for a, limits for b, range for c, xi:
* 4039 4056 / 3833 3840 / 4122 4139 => 3.9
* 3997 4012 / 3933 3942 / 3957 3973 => 3.5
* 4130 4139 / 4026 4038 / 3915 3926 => 5.2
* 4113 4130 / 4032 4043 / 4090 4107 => 5.7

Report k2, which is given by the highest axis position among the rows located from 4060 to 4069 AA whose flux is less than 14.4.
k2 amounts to 4068.39 AA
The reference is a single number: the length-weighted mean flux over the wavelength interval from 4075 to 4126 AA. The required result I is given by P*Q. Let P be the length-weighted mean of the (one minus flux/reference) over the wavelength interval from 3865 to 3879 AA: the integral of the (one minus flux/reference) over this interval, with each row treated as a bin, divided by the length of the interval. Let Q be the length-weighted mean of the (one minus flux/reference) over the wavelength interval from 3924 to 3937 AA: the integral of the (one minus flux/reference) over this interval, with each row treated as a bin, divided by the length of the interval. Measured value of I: -0.0048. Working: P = -0.08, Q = 0.059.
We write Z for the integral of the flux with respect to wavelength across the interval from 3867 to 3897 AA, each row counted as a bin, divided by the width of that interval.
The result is 16.0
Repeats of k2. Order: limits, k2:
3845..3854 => 3851.43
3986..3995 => 3992.29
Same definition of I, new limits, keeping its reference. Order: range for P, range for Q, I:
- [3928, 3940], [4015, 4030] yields 0.0024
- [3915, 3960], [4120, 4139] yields 0.0007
